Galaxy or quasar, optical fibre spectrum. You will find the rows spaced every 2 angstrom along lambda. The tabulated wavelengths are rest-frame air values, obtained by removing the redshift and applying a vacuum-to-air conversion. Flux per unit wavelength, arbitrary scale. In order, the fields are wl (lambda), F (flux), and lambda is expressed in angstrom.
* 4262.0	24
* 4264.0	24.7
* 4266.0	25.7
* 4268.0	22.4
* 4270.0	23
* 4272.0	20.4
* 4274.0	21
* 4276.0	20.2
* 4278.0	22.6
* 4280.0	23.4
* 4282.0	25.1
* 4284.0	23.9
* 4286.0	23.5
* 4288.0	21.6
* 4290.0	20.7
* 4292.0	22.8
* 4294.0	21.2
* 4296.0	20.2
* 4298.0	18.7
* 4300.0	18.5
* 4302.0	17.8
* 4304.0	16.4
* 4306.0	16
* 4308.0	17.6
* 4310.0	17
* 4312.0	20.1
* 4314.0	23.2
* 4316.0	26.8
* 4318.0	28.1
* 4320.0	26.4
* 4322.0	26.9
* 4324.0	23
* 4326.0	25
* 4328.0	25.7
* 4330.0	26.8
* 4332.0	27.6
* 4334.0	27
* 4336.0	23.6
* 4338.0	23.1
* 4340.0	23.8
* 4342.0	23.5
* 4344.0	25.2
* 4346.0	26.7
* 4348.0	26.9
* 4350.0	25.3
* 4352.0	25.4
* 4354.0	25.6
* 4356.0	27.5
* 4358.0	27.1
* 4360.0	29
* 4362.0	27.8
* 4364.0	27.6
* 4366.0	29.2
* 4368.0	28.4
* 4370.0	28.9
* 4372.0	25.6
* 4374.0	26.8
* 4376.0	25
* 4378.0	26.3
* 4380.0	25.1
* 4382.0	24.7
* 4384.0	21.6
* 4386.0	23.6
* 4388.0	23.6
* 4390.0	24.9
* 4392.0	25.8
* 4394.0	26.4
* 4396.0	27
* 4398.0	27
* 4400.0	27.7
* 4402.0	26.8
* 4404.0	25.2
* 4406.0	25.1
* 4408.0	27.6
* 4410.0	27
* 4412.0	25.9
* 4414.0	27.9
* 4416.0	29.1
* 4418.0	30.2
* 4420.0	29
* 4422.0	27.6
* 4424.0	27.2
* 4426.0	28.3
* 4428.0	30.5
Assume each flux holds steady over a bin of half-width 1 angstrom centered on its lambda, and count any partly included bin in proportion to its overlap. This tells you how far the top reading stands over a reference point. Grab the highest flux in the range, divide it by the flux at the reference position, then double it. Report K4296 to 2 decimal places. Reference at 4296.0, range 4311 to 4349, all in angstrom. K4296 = 2.78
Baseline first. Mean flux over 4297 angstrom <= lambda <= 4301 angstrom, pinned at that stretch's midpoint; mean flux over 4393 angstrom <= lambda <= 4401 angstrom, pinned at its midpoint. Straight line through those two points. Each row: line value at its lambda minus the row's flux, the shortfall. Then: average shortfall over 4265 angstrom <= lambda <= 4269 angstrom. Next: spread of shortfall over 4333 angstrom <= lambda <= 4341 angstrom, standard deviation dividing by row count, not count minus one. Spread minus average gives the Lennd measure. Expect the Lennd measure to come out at 9.9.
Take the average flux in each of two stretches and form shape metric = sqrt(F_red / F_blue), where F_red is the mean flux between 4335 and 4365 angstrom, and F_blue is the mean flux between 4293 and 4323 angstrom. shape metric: 1.11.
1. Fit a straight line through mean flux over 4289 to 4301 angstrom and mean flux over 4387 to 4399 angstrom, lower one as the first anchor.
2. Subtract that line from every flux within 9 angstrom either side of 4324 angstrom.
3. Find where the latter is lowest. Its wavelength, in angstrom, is 4324.0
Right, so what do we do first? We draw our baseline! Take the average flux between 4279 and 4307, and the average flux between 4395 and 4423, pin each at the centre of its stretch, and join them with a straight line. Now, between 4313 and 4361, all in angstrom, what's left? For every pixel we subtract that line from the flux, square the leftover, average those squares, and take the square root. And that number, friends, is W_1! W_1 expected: 3.09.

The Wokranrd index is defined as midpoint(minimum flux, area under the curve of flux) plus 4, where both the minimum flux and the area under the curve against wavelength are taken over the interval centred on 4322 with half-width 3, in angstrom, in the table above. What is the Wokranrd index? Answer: 92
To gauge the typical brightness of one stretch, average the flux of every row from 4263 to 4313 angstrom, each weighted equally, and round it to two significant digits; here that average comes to 21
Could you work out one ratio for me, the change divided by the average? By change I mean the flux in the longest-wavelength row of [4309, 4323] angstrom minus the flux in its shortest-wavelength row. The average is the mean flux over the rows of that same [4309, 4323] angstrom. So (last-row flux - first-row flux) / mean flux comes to 0.41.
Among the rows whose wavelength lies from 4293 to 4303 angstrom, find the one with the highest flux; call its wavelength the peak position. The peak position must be 4294.0 angstrom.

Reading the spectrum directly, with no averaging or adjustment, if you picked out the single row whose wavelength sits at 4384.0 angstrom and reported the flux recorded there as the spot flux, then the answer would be 21.6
